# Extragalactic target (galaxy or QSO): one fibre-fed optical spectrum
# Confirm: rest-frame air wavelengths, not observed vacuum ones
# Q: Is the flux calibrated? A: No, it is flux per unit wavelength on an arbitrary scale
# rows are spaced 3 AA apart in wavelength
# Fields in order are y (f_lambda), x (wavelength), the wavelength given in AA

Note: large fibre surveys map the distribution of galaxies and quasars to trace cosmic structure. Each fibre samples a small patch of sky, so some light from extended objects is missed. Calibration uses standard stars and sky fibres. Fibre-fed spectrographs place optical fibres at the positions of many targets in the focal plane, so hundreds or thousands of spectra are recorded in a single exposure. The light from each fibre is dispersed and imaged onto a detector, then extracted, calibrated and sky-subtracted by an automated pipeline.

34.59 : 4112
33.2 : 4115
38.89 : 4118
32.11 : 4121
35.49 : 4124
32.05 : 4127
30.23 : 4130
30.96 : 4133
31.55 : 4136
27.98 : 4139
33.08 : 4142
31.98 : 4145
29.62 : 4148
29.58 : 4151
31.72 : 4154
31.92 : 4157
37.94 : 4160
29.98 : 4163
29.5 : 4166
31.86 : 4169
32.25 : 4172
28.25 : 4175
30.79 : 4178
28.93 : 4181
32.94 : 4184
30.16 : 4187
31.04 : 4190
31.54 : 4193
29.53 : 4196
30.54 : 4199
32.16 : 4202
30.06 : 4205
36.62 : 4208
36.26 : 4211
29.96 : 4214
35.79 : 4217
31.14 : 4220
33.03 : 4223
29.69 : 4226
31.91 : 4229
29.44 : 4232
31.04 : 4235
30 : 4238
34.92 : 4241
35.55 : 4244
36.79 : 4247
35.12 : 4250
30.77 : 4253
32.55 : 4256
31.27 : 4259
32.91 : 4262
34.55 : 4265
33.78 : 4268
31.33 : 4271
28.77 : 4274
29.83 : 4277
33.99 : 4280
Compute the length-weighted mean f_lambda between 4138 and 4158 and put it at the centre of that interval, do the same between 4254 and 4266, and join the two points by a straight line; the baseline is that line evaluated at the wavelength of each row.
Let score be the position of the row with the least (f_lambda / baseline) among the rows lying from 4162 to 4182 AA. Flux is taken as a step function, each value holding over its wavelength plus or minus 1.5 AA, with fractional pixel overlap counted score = 4175 AA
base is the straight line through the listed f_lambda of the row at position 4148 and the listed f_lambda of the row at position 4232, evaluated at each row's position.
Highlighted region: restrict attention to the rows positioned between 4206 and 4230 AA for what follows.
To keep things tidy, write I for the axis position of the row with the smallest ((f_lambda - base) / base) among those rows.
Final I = 4226 AA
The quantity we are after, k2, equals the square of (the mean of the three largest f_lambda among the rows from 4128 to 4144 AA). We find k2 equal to 1015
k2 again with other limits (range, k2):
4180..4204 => 1038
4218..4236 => 1026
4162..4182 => 1001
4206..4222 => 1312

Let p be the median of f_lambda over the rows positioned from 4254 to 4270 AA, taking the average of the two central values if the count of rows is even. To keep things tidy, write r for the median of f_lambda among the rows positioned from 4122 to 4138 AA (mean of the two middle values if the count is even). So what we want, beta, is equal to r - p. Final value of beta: -1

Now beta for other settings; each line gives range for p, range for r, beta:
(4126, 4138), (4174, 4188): -1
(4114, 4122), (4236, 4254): 2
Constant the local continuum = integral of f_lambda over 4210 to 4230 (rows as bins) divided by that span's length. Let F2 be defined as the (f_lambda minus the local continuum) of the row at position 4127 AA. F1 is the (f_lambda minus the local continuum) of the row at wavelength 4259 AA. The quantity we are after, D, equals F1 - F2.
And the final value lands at -0.8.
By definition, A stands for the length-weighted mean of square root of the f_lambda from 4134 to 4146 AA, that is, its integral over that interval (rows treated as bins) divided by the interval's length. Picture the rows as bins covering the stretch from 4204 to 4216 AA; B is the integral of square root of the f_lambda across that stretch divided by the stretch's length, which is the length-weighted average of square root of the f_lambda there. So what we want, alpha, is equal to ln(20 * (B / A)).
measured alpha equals 3.032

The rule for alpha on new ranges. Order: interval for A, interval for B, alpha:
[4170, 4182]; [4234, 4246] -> 3.042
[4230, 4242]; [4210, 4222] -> 3.025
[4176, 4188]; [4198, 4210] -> 3.026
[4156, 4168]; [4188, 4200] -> 2.970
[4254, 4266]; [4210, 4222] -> 3.003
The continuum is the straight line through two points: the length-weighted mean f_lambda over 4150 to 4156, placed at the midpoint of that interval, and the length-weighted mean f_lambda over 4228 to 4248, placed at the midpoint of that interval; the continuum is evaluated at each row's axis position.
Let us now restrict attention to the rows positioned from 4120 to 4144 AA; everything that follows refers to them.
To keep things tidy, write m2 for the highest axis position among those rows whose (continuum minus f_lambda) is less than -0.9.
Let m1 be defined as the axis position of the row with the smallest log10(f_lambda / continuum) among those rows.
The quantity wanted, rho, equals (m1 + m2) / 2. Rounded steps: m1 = 4139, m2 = 4142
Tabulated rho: 4140.5 AA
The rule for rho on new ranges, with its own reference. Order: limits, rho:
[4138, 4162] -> 4149.5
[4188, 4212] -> 4203.5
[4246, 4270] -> 4259.0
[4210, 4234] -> 4224.5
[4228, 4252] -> 4241.0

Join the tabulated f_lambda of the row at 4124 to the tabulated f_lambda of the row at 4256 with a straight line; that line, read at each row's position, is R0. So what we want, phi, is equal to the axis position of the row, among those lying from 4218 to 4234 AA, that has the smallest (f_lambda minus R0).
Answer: 4232 AA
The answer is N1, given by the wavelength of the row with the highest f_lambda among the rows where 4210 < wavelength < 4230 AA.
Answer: 4211 AA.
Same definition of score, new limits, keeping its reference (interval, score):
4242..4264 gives 4253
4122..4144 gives 4139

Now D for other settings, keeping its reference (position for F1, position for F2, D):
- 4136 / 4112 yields -3.0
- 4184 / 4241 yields -2.0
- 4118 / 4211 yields 2.6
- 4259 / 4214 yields 1.3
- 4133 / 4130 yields 0.7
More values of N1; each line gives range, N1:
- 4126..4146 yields 4142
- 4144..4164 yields 4160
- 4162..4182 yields 4172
